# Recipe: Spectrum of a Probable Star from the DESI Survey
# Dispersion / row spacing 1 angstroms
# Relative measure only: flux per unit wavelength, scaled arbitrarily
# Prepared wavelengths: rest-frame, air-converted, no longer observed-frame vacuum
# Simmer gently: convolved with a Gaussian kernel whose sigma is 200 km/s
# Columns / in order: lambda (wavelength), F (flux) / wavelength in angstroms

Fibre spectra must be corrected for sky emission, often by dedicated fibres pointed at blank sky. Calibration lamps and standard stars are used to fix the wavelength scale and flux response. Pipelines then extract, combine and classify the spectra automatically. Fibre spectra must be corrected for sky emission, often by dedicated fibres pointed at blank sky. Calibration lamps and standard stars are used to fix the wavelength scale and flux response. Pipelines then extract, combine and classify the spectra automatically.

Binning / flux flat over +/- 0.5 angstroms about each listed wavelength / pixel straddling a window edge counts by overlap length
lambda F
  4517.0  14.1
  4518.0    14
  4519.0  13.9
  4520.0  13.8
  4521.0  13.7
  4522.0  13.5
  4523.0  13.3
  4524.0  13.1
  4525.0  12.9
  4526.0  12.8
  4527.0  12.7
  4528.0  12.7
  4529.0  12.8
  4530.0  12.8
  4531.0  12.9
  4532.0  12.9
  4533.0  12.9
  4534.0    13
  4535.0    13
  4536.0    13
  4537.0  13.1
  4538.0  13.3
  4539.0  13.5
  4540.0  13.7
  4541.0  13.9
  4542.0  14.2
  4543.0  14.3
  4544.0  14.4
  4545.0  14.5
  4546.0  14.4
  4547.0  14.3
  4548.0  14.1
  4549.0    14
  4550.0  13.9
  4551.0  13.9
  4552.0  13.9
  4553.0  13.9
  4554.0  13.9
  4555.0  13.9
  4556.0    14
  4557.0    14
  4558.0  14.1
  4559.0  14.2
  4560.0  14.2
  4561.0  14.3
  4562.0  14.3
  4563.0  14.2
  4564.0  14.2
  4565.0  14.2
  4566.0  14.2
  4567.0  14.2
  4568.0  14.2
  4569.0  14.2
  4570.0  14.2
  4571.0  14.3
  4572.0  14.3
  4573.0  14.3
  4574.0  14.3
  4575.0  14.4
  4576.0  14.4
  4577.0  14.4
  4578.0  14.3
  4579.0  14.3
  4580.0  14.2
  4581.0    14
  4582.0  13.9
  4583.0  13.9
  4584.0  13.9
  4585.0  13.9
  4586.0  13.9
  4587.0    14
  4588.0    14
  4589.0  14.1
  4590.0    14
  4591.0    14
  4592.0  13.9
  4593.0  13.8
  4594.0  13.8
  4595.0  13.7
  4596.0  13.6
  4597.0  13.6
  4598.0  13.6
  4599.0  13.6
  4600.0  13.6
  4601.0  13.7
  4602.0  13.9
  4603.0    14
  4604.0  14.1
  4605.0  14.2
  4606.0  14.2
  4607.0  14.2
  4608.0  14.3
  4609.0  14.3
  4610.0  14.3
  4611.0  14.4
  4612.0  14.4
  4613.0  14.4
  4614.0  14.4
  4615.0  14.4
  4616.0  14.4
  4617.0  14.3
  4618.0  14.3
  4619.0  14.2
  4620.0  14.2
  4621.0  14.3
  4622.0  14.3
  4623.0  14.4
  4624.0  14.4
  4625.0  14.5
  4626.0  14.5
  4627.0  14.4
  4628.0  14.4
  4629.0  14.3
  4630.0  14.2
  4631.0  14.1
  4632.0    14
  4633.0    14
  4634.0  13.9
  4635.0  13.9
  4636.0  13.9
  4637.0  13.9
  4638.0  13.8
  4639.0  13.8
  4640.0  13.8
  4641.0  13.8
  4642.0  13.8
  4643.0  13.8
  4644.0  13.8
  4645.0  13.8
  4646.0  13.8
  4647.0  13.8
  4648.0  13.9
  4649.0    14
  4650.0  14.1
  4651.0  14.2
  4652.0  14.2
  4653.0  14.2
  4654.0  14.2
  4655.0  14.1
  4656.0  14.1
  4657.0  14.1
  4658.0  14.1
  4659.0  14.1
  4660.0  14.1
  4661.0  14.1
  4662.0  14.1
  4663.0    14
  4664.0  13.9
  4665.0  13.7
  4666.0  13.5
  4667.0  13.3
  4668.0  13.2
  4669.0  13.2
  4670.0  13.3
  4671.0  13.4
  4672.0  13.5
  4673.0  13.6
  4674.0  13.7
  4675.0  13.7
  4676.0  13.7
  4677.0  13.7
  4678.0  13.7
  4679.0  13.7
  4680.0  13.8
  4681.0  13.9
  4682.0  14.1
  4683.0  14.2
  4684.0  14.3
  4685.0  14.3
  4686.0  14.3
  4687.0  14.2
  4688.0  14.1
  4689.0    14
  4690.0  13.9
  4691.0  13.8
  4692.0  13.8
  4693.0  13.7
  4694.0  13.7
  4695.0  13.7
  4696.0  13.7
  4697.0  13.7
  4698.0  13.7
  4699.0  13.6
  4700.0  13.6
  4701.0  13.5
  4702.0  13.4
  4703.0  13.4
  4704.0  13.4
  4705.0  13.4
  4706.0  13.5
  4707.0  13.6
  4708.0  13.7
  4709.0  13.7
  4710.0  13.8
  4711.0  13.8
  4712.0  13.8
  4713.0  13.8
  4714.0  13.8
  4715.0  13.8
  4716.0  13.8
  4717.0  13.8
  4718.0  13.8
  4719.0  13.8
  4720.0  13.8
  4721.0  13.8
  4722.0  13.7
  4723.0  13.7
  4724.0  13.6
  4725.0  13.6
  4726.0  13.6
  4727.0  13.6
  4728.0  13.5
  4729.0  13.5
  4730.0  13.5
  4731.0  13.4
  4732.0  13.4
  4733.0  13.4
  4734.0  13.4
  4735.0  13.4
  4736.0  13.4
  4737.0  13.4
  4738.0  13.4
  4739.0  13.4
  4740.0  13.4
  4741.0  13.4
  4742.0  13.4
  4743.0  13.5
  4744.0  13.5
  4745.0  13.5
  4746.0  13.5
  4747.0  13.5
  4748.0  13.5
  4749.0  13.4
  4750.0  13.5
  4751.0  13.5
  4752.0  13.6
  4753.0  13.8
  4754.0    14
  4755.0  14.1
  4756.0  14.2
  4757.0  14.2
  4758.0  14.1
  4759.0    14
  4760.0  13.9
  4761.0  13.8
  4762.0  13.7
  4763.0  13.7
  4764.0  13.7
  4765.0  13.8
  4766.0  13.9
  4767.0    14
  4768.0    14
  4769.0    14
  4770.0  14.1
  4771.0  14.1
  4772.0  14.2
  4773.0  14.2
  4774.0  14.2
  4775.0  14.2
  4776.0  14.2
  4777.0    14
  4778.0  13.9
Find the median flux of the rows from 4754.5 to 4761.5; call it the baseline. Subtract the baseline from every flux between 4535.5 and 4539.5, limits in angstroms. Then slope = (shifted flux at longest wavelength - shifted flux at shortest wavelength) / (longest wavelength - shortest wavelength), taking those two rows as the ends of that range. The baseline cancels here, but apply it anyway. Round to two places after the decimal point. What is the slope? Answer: 0.17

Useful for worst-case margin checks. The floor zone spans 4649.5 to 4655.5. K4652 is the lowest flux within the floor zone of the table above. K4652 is 14.1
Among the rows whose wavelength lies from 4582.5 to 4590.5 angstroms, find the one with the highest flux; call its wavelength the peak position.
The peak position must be 4589.0 angstroms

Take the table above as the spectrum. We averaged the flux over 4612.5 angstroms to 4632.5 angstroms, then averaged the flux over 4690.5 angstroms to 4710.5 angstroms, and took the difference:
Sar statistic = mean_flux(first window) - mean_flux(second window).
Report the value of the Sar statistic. 0.7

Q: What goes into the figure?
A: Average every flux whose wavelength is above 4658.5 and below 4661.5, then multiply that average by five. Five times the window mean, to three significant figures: 70.5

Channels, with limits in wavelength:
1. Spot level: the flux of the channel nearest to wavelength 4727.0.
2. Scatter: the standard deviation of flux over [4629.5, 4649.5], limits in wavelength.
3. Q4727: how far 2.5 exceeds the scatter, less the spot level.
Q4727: -11.2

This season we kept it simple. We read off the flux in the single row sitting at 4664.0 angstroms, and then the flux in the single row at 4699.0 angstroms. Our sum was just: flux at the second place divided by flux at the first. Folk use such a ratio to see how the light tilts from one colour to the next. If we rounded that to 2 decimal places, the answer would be 0.98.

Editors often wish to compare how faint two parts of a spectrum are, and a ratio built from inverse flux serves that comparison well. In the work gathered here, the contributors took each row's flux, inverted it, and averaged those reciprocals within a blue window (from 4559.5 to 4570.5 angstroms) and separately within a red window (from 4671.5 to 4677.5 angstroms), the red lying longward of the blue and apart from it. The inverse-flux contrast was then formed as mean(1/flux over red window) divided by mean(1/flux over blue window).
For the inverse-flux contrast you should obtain 1.04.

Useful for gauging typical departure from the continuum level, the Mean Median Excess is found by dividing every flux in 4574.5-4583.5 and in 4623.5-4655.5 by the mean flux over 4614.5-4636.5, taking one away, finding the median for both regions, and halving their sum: -0.006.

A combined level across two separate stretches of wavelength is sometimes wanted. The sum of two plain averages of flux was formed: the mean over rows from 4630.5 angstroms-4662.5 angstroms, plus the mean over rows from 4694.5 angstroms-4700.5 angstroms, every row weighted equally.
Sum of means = 27.6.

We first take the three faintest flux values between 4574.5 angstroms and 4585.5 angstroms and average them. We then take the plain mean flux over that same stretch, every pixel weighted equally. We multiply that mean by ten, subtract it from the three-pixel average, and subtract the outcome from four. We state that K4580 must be 132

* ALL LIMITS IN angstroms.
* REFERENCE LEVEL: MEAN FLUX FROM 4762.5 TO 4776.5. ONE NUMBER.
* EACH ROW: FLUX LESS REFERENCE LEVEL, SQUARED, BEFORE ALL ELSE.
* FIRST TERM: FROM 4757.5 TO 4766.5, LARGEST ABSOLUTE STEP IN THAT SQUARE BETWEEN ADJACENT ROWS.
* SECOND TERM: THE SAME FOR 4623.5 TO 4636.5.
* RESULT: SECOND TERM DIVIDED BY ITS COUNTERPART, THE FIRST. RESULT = 1.6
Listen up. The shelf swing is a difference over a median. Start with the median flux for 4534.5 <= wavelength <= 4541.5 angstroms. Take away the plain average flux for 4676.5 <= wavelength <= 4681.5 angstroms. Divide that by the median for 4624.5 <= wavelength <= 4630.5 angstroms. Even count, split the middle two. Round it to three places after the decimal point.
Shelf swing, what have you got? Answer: -0.032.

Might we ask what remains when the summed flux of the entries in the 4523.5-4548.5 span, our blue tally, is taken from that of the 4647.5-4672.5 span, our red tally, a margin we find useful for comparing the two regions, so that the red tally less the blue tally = 11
